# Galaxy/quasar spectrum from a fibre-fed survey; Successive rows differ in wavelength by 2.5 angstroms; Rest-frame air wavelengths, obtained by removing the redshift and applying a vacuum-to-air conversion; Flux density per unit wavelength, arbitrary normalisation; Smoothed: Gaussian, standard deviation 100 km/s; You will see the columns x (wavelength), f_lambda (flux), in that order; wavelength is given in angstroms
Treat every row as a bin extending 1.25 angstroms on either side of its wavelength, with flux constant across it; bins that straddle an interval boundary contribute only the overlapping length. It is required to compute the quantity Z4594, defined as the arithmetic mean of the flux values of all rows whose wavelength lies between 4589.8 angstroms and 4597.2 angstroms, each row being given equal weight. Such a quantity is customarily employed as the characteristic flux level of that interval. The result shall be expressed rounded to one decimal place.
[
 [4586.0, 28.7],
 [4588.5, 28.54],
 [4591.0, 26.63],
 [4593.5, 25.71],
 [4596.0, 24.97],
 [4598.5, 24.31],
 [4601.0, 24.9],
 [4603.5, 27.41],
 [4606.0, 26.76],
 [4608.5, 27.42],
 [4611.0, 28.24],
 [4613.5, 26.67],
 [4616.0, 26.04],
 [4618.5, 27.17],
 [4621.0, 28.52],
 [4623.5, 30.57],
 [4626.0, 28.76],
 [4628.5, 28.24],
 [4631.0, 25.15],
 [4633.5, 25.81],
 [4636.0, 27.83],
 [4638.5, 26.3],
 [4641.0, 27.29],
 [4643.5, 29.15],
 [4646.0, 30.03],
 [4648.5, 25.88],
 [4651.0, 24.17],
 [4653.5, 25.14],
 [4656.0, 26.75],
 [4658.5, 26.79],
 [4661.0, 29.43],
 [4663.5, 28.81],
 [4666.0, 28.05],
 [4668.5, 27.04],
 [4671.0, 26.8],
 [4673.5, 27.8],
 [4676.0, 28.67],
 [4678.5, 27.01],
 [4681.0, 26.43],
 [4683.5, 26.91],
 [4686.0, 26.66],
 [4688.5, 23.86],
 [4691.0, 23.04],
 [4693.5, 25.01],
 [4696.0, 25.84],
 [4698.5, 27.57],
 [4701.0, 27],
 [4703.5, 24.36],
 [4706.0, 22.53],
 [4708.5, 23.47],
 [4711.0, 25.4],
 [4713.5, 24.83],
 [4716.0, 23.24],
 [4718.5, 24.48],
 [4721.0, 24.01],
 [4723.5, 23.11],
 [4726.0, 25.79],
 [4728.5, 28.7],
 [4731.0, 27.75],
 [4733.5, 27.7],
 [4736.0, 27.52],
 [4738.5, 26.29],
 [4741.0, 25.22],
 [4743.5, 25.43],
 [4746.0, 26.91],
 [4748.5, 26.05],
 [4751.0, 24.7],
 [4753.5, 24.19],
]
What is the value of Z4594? 25.8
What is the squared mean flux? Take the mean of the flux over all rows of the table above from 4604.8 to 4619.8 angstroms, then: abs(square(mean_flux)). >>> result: 732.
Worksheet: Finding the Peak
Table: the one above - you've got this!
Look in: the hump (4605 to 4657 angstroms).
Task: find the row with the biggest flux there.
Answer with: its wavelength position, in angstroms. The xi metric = 4623.5 angstroms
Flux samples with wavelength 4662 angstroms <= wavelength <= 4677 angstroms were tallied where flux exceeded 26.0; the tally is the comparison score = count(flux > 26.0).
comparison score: 6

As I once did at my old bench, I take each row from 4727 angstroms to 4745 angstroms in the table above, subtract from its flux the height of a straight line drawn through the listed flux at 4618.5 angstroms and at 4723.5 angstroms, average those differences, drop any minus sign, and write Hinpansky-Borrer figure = 4.3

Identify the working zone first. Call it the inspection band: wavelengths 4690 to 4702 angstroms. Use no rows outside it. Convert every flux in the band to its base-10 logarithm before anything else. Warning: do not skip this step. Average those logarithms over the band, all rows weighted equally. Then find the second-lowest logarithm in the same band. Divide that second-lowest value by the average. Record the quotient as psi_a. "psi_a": 0.992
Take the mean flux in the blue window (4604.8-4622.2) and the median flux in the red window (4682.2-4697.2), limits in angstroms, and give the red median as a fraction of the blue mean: 0.93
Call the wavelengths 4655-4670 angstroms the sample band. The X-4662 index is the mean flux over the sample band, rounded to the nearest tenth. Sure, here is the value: 27.8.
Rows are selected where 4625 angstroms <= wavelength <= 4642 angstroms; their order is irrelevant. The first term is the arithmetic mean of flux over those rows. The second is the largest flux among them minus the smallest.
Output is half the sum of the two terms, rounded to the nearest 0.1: 15.3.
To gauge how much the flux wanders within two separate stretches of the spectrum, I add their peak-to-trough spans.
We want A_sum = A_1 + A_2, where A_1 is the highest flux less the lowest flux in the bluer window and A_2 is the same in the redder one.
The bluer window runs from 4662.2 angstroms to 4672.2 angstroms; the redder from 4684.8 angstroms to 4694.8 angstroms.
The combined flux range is 5.6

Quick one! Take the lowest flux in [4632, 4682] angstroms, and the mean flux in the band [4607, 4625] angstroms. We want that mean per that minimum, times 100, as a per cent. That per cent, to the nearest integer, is 115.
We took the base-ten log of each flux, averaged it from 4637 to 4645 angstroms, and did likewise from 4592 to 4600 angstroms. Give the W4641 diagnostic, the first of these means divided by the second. 1.03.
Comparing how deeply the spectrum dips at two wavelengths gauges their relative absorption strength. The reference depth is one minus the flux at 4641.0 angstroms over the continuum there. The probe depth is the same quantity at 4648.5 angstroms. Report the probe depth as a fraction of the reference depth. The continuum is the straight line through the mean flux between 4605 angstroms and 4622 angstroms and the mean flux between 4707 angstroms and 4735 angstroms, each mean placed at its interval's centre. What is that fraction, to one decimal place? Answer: -1.4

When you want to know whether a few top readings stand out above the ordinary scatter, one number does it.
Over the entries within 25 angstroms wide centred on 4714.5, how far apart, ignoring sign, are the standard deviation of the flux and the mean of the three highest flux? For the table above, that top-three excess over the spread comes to 24.3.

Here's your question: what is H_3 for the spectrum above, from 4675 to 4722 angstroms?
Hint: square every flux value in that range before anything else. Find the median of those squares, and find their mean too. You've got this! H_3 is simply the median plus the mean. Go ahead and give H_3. 1267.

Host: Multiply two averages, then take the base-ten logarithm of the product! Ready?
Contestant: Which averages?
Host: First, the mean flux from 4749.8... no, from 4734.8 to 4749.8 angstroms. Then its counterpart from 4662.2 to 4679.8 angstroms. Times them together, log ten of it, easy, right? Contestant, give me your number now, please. 2.862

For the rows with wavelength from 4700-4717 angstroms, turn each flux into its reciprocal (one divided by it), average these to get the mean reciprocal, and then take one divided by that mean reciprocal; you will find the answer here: 24.3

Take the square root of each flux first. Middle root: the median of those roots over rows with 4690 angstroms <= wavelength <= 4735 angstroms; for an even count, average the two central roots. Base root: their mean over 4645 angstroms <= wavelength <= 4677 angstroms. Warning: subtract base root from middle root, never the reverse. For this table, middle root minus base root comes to -0.23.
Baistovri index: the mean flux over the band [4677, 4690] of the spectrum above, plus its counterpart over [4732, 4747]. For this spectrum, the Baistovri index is 52.7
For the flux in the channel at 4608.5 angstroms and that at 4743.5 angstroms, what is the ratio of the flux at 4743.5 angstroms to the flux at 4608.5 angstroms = 0.93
